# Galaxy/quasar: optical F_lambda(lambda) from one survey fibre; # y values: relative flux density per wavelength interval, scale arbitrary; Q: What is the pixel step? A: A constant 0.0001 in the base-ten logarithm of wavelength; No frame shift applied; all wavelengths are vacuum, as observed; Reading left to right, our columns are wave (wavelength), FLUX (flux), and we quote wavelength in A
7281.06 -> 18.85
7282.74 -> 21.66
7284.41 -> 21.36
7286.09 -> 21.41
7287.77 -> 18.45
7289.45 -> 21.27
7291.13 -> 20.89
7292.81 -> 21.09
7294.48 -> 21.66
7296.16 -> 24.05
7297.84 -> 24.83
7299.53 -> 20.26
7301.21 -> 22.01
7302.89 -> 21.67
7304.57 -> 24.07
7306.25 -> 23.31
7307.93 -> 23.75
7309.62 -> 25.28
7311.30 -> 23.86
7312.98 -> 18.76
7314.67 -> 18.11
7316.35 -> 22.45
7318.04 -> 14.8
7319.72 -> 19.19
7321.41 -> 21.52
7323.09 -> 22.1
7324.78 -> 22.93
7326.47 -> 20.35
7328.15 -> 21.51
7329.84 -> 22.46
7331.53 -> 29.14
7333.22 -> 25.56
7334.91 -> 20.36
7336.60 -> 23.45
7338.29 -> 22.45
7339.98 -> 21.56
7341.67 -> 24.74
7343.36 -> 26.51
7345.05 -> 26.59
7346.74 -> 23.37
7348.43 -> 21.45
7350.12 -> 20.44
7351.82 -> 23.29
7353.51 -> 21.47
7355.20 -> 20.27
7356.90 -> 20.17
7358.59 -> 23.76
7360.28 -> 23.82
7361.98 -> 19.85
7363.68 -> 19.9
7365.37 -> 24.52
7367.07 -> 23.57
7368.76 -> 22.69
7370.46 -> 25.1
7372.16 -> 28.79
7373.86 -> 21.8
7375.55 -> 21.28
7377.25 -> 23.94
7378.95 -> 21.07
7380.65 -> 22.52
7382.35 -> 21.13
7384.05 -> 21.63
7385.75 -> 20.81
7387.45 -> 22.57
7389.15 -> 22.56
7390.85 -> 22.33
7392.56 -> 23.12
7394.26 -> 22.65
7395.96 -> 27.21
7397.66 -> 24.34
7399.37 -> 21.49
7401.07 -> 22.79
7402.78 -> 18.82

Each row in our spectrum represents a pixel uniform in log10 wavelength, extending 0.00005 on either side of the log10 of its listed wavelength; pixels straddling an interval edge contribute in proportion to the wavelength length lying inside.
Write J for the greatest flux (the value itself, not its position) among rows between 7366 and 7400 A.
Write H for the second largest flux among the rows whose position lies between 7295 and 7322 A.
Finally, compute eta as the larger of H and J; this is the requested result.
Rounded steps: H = 24.83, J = 28.79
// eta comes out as 28.8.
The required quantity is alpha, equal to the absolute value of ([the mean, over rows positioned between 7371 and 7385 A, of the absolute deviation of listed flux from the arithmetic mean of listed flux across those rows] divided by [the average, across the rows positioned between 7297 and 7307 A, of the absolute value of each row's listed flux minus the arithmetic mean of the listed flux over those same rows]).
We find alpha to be 1.3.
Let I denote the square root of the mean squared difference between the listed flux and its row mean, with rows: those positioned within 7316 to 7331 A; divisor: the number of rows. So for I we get 2.39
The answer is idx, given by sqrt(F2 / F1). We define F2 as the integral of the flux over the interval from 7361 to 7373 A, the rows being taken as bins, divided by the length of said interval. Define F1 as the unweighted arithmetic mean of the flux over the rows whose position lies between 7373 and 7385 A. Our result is 1.04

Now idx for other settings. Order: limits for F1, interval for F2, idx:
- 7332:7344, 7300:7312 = 1.00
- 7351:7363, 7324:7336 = 1.03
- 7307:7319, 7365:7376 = 1.07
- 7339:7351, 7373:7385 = 0.97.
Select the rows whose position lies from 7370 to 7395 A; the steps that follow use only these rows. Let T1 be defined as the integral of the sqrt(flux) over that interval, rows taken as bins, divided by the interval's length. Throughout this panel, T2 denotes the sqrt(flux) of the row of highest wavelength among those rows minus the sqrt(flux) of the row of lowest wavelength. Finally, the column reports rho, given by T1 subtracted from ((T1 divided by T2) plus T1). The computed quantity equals -19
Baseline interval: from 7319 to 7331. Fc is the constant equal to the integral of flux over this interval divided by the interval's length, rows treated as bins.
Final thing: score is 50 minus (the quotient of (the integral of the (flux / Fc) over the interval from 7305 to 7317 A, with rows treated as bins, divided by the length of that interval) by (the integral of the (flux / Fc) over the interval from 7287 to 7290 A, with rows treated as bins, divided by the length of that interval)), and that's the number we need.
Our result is 48.9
